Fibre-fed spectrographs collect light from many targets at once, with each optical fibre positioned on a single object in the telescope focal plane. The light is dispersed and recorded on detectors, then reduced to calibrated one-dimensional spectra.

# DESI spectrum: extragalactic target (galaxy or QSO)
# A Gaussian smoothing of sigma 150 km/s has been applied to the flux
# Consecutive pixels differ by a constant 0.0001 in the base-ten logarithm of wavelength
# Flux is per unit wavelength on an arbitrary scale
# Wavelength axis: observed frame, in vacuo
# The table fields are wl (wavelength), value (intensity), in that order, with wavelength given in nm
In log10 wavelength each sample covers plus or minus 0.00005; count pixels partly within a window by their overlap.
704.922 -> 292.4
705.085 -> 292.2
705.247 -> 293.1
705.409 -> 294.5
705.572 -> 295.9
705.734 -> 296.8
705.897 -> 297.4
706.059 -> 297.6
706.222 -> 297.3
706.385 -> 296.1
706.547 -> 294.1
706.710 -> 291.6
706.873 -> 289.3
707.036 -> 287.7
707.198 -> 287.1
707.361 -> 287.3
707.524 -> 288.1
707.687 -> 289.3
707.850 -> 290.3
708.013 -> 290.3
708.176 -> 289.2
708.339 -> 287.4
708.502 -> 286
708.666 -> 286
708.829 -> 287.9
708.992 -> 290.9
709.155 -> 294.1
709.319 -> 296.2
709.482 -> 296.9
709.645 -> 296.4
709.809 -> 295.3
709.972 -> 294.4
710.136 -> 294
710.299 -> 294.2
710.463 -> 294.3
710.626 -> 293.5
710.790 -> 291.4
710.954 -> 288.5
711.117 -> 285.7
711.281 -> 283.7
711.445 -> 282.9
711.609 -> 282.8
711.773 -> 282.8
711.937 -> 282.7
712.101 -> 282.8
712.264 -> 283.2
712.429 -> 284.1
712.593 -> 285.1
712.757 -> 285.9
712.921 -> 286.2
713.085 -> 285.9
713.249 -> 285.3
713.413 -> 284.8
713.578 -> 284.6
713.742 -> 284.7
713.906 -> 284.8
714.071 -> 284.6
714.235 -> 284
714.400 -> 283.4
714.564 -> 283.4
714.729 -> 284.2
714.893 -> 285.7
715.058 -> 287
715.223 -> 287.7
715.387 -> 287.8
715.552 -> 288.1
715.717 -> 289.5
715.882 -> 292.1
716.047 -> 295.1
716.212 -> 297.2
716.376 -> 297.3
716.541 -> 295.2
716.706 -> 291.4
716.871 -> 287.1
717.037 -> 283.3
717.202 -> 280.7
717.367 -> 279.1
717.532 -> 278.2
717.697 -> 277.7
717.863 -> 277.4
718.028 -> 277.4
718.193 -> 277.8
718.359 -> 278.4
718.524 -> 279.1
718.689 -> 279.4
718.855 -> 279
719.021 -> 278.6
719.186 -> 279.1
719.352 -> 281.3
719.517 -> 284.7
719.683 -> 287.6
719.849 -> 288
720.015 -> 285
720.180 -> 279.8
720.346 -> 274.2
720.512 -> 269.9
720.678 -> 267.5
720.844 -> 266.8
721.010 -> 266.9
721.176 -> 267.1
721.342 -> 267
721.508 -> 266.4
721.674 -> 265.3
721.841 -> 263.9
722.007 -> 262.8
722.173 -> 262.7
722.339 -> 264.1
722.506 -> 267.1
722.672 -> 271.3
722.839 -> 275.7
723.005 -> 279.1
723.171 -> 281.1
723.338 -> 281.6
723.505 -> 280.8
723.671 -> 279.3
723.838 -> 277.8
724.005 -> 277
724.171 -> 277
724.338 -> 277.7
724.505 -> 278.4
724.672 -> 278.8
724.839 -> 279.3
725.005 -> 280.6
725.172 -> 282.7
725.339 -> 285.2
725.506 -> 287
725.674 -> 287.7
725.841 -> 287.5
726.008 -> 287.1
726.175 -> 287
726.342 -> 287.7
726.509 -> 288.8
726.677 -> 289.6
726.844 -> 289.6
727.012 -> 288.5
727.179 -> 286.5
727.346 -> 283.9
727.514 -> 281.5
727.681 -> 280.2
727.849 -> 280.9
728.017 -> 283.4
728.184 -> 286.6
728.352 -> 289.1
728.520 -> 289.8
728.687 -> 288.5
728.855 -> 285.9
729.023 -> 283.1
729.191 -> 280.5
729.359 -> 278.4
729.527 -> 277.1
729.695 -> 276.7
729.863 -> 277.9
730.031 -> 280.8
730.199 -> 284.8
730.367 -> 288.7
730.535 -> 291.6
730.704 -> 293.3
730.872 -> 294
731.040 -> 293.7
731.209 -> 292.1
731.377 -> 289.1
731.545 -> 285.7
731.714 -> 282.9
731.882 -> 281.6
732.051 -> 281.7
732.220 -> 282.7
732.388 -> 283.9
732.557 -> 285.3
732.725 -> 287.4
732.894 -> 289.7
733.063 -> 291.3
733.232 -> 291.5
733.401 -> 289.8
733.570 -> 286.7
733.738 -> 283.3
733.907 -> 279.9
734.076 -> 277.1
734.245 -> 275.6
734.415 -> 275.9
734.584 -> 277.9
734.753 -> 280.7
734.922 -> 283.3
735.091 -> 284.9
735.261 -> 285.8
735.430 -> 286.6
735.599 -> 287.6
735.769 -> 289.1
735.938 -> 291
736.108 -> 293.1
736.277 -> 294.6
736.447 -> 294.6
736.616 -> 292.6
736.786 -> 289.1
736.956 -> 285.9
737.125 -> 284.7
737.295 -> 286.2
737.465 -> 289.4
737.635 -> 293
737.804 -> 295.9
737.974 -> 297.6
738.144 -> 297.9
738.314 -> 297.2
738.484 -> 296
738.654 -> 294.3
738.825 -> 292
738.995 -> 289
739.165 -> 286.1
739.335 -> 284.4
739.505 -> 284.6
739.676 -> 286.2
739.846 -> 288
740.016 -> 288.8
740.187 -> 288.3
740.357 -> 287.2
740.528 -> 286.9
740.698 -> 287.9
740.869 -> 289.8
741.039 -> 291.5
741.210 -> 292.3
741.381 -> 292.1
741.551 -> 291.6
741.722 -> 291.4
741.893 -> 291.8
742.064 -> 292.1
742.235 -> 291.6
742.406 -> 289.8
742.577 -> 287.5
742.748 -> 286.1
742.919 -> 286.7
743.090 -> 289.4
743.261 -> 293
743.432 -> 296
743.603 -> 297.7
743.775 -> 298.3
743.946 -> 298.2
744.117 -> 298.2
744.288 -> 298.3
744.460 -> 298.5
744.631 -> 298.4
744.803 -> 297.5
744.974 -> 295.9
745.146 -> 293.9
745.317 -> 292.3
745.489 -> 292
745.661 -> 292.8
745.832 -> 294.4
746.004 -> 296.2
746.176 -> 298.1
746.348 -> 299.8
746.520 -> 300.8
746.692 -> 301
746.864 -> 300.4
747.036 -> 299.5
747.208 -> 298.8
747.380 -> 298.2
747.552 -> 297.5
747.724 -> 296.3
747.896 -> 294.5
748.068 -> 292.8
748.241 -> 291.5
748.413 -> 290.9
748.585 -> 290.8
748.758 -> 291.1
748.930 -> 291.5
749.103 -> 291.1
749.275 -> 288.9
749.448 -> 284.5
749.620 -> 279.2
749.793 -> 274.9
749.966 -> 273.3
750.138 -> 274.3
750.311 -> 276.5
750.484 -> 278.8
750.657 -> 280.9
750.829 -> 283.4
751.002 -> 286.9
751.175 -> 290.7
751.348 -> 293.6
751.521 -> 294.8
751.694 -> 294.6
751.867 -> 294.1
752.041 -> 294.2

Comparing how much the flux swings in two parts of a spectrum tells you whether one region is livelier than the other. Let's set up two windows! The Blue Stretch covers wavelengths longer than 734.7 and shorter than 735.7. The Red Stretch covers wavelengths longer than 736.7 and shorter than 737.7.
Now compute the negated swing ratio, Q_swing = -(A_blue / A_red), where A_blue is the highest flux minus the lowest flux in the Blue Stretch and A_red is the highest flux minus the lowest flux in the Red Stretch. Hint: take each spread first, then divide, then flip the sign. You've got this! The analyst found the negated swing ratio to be -0.83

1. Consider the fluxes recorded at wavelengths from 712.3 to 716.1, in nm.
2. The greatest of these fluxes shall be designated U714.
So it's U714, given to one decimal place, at 295.1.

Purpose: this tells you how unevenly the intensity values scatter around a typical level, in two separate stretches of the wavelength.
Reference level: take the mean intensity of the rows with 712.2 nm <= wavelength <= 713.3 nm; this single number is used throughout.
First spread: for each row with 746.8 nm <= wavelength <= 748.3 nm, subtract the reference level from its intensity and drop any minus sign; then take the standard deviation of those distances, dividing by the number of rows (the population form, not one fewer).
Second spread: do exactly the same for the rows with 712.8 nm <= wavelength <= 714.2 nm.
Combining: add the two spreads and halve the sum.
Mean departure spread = 1.6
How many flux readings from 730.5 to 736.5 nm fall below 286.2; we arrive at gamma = 17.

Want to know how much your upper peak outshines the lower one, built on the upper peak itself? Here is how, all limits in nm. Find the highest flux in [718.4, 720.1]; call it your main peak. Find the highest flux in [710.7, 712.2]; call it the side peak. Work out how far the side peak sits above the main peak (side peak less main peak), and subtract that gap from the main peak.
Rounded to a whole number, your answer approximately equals 285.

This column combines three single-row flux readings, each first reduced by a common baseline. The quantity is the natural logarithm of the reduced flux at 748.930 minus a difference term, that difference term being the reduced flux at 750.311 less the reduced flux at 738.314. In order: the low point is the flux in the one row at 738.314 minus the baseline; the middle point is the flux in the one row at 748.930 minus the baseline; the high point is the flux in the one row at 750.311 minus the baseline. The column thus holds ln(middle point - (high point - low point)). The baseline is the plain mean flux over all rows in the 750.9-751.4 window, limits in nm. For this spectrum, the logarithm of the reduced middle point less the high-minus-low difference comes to 3.1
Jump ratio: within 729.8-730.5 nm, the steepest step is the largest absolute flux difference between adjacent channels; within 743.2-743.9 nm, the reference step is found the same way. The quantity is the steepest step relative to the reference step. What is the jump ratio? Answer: 1.3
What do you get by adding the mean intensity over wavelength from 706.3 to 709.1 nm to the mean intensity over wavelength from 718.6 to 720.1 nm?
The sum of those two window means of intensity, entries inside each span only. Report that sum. 572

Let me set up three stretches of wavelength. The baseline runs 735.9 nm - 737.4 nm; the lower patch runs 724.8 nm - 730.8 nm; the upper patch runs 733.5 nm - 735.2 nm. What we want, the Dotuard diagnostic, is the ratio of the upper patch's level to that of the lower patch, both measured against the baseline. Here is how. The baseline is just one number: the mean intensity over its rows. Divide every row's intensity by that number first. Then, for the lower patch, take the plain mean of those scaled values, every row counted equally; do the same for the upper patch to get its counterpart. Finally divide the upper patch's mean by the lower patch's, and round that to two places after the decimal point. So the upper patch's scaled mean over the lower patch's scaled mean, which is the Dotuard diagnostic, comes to 0.98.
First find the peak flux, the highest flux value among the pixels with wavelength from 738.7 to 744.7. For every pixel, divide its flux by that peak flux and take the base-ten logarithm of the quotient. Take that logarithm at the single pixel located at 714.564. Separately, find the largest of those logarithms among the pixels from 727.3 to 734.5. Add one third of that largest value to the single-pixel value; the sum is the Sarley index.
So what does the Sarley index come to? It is -0.025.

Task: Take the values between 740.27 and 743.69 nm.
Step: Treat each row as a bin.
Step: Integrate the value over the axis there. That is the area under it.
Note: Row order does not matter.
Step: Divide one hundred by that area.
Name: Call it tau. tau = 0.10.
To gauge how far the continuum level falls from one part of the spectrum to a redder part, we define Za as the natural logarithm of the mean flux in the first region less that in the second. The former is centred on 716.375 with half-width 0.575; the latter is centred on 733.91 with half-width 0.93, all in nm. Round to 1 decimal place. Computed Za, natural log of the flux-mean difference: 2.4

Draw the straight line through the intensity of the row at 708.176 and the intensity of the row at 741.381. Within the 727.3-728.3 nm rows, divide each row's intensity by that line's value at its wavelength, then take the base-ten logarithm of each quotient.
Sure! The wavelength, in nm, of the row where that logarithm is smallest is 727.681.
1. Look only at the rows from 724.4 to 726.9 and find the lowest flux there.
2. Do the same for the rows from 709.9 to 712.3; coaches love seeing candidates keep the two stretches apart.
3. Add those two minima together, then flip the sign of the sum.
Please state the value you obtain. -561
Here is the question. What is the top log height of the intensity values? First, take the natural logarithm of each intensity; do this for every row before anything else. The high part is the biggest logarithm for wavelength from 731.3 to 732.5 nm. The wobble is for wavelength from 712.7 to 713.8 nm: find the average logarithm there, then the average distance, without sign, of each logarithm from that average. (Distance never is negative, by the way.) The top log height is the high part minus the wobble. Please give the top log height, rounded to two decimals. 5.66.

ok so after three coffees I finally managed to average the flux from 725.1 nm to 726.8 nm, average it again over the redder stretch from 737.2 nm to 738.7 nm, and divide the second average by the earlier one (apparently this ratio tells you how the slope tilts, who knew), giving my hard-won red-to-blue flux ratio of 1.02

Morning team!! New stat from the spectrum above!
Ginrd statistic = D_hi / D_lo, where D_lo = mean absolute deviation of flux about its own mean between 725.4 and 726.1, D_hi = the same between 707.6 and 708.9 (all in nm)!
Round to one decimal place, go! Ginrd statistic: 5.4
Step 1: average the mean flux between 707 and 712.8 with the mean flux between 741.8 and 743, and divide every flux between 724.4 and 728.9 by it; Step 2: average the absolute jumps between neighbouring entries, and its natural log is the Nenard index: -5.36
